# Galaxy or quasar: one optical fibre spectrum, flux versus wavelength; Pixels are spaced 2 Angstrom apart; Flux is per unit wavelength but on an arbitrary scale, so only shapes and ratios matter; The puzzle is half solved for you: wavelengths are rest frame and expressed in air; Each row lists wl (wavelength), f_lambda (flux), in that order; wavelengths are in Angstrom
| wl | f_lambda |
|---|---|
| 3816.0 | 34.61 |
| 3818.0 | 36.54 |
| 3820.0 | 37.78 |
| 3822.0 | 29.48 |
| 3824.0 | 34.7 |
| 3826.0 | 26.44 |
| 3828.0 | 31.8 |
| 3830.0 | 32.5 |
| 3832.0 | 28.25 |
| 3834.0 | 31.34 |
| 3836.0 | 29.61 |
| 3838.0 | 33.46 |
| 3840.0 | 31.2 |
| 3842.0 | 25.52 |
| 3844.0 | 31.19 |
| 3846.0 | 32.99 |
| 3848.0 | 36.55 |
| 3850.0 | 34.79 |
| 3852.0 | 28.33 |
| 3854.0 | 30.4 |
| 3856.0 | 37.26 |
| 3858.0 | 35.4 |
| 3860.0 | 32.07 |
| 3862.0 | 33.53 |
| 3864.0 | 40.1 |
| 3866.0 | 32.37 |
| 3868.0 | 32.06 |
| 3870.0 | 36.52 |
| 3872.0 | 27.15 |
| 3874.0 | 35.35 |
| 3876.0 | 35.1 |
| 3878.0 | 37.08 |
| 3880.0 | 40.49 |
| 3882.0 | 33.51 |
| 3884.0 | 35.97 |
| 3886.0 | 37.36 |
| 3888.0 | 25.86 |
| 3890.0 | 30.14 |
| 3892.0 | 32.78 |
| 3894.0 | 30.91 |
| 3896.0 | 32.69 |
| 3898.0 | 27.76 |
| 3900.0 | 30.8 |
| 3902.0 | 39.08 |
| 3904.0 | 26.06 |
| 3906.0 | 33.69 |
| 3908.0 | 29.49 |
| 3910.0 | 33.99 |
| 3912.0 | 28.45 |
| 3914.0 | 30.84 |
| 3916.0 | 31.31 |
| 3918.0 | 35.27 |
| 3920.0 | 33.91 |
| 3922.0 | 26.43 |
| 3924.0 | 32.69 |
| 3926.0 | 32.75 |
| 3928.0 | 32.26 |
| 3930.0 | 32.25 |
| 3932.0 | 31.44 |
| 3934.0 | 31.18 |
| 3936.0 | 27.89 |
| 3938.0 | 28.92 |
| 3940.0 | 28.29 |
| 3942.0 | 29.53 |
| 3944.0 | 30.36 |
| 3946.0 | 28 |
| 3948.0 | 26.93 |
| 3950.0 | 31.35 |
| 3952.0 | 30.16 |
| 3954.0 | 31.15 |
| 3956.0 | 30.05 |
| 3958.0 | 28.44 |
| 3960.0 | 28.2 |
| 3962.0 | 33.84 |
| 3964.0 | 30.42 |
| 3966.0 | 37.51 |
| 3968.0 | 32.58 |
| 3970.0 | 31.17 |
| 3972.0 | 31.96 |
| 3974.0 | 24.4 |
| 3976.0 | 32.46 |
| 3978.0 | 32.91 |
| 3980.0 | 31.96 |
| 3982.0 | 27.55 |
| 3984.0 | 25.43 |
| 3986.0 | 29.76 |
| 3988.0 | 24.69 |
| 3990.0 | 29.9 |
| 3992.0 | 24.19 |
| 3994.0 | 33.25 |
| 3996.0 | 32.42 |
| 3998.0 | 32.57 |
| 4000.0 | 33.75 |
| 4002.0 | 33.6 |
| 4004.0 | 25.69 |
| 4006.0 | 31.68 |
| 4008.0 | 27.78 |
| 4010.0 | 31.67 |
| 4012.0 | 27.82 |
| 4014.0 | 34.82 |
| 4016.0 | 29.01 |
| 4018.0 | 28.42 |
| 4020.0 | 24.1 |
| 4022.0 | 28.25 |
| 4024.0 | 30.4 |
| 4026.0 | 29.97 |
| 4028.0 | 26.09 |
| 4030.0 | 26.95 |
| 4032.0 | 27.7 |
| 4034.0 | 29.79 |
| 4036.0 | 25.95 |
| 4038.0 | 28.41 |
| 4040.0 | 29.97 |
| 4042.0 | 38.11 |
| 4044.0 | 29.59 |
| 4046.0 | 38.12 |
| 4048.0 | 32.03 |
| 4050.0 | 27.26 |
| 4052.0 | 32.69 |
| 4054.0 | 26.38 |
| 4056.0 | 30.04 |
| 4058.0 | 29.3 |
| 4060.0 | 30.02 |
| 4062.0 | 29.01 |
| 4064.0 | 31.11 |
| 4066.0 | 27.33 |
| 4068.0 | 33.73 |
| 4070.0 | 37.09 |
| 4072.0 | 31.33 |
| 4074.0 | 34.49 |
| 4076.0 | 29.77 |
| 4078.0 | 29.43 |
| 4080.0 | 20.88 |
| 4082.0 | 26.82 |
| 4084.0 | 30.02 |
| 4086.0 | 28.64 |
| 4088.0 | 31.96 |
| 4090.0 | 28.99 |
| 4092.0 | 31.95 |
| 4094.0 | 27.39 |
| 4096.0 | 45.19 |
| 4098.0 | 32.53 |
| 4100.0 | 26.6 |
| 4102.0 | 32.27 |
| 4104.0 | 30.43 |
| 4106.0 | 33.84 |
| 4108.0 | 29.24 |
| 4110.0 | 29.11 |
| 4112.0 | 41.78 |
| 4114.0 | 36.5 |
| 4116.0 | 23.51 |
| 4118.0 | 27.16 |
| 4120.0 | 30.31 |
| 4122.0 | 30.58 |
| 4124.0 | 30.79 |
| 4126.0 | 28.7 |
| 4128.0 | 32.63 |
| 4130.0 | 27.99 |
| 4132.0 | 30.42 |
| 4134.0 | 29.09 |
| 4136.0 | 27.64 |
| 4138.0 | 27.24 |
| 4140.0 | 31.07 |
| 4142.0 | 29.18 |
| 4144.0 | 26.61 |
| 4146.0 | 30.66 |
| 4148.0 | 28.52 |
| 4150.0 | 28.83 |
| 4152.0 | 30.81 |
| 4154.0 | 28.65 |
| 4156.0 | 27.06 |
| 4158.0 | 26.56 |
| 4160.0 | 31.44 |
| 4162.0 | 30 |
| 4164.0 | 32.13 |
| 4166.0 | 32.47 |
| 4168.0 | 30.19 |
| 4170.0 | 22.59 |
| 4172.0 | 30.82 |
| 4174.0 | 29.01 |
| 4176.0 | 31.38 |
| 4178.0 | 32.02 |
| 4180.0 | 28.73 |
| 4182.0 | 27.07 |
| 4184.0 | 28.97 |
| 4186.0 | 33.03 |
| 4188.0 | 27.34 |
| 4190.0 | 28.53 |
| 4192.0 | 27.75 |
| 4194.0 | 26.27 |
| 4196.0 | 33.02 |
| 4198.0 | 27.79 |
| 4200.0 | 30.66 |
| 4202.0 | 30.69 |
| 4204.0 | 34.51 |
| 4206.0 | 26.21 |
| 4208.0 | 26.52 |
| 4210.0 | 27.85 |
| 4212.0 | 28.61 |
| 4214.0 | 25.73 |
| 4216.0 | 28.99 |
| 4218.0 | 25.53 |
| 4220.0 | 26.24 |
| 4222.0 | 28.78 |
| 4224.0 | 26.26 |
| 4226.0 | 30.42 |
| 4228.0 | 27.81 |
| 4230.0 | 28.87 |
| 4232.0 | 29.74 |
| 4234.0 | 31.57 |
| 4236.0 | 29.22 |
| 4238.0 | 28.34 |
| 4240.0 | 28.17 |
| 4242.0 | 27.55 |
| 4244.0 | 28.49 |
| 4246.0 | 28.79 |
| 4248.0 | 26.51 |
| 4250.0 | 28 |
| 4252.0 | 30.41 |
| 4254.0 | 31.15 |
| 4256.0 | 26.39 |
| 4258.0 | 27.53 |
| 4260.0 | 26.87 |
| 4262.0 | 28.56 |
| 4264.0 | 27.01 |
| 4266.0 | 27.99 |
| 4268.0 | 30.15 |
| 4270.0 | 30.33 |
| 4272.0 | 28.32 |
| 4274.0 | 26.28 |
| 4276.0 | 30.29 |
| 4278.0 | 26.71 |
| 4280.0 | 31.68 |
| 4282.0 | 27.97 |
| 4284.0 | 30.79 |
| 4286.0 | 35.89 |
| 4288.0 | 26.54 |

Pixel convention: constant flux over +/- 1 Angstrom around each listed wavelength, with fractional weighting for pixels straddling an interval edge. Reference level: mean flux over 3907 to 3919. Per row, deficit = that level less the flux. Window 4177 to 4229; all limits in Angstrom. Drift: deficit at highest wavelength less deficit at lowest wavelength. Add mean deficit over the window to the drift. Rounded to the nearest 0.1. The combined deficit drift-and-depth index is 7.1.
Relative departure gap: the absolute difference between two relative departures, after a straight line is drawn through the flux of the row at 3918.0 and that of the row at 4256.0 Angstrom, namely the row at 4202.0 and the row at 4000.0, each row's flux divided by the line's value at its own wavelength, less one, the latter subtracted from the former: 0.084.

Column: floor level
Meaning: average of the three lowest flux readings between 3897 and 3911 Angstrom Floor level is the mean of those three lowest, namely 27.8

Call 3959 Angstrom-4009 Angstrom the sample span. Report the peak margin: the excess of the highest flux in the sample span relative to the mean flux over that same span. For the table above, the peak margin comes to 7.1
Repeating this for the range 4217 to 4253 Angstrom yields 3.2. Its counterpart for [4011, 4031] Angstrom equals 6.2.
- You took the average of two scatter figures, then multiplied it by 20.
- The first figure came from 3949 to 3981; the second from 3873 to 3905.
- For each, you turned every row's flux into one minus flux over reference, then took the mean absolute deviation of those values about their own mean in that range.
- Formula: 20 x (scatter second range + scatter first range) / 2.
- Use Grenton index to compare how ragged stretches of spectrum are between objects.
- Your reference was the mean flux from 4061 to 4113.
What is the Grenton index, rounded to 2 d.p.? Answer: 1.75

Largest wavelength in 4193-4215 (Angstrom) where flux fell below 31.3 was 4214.0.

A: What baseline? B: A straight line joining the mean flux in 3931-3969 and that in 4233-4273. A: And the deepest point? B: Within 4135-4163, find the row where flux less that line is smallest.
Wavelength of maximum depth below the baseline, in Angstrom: 4144.0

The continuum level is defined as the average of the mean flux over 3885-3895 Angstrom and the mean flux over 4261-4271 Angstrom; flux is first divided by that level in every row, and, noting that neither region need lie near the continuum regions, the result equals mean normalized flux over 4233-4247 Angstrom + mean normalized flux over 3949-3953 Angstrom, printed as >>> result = 1.98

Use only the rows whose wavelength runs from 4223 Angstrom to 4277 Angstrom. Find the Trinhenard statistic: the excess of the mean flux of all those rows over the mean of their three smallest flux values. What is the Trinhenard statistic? 2.2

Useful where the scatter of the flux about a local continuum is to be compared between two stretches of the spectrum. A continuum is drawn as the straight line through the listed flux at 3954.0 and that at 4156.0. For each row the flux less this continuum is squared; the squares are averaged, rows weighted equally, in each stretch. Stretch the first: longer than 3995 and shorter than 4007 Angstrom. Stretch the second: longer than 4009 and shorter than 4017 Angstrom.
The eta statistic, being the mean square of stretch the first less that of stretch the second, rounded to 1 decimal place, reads 1.4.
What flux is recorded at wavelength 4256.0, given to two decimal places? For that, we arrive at 26.39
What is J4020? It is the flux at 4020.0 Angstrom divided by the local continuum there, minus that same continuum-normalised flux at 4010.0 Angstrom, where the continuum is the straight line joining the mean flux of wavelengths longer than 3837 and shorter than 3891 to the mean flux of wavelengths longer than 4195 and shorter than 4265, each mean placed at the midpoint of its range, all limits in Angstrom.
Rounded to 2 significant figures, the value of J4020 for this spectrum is -0.24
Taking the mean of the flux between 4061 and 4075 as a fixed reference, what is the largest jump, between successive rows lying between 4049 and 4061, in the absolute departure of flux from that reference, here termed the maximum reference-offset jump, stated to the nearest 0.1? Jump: 5.0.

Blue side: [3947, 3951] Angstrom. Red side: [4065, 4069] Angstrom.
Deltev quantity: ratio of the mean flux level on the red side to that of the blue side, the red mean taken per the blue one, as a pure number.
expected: 1.05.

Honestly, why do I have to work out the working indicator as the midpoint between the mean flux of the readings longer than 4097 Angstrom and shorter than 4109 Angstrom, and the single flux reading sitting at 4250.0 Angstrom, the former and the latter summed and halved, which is 29.4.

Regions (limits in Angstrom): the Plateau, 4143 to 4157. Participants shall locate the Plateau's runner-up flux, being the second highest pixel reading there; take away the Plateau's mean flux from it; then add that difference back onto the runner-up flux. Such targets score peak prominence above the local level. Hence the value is 33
